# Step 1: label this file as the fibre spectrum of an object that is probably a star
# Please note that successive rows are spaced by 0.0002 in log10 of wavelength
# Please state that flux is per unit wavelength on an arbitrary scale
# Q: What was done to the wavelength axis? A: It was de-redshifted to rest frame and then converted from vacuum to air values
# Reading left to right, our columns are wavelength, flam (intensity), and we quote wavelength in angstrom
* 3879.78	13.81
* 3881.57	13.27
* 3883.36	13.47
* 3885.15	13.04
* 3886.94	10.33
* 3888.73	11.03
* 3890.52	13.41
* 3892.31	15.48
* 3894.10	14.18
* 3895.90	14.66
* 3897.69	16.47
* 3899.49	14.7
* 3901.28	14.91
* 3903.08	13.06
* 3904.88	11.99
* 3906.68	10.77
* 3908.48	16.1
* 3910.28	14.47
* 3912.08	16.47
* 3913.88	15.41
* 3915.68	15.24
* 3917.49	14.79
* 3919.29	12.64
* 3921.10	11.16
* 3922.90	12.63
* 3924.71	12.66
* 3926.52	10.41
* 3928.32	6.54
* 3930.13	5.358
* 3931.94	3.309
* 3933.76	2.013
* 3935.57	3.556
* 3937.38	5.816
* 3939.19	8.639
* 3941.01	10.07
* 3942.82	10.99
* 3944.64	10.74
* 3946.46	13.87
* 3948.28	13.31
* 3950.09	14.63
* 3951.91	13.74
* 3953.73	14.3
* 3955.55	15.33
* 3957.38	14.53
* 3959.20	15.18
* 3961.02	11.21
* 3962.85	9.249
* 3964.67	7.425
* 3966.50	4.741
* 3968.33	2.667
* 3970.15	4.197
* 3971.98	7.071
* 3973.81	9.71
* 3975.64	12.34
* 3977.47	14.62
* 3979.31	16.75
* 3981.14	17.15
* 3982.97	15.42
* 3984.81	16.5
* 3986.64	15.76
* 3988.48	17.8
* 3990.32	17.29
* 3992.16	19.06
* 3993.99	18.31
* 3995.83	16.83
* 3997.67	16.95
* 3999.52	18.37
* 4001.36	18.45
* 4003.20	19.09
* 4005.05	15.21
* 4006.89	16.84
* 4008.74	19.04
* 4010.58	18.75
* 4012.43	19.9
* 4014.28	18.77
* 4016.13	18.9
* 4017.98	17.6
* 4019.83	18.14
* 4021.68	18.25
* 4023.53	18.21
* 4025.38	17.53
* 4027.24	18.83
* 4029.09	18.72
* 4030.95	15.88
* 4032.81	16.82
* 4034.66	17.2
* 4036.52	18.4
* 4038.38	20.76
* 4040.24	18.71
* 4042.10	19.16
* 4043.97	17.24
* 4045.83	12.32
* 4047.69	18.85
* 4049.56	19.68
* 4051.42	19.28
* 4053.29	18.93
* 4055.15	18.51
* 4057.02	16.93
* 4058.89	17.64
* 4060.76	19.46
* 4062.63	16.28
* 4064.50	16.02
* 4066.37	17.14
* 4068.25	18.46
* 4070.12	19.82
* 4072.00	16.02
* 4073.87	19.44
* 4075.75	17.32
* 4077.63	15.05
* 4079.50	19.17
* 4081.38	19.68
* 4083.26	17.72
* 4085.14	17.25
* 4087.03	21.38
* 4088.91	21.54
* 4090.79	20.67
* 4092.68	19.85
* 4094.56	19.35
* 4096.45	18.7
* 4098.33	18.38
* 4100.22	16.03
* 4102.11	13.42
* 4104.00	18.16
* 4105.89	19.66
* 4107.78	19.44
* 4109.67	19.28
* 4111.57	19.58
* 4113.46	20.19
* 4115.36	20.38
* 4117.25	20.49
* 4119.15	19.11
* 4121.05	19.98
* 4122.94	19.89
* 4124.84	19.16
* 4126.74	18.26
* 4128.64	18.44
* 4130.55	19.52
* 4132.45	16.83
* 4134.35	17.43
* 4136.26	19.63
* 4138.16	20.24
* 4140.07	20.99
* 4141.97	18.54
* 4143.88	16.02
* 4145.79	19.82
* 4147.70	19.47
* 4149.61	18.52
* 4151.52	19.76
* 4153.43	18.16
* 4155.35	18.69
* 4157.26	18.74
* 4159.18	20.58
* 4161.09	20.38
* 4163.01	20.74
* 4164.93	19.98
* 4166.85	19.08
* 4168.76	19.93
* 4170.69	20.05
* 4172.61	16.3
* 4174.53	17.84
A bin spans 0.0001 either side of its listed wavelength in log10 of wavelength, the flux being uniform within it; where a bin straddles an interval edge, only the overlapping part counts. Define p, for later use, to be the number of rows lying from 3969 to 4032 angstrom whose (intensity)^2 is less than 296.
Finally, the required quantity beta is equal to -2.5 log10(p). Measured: -2.9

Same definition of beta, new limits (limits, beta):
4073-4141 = -1.5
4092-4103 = -0.8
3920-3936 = -2.4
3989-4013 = -1.5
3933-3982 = -3.6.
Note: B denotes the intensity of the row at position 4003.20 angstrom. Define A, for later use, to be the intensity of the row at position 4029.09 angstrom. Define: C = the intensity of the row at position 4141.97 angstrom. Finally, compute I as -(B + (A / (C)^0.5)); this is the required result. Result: -23.4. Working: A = 18.72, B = 19.09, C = 18.54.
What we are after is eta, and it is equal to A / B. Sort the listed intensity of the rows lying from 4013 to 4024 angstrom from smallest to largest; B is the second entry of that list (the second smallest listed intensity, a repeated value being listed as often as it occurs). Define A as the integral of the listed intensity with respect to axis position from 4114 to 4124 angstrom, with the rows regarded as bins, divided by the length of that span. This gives 1.10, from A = 20.0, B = 18.14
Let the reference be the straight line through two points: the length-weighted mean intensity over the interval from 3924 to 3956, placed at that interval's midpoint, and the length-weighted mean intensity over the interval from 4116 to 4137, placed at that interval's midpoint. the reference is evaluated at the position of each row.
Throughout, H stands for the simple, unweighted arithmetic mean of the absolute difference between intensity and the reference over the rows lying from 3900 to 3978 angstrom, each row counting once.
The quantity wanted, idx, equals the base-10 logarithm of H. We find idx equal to 0.62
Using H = 4.2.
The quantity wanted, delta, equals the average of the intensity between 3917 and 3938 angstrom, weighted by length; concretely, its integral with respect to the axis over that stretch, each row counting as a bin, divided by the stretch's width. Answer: 8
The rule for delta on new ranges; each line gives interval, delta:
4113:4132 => 19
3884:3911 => 14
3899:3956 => 11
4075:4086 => 18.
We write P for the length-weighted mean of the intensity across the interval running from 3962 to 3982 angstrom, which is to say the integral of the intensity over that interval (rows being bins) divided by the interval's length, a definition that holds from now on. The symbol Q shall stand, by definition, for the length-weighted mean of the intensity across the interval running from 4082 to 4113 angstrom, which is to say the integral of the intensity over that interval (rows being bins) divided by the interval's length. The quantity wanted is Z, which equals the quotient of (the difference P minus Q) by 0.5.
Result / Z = -18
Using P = 9.6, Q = 18.8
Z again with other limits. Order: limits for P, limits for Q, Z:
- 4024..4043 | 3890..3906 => 8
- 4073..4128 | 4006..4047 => 2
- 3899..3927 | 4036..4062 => -9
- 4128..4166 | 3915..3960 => 17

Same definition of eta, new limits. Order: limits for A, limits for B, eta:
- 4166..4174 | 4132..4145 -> 1.12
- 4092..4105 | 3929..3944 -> 5.34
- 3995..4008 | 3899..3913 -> 1.45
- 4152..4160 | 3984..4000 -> 1.15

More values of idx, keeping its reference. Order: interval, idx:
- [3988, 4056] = 0.65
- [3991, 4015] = 0.72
